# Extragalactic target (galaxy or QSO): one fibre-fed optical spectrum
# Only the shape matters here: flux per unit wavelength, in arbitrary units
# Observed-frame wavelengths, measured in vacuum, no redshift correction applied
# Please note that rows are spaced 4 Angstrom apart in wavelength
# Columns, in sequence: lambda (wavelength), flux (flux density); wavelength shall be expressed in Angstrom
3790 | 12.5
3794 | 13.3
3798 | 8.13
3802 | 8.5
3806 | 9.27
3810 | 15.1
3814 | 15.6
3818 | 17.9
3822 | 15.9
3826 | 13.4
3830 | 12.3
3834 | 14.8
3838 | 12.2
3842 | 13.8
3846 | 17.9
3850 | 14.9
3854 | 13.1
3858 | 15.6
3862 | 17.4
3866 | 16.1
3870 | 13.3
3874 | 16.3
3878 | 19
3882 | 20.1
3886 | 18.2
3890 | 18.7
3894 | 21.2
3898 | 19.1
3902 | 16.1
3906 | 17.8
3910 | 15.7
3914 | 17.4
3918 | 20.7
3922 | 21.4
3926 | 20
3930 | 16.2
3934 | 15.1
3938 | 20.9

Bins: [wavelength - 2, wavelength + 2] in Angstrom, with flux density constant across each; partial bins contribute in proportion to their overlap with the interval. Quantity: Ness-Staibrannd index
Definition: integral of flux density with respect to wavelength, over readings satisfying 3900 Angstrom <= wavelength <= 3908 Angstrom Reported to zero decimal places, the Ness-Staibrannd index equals 136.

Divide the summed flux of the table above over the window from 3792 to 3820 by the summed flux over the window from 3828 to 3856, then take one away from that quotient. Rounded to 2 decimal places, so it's -0.11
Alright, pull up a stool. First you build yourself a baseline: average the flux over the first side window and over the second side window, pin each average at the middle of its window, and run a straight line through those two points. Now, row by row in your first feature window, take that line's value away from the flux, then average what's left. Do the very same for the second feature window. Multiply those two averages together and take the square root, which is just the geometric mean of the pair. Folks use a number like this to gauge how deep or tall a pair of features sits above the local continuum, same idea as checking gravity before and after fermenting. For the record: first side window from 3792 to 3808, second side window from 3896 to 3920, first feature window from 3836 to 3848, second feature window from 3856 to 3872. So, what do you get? 1.4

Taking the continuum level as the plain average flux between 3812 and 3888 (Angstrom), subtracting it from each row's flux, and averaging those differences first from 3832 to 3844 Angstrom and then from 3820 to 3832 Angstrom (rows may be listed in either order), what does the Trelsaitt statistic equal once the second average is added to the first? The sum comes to -3.9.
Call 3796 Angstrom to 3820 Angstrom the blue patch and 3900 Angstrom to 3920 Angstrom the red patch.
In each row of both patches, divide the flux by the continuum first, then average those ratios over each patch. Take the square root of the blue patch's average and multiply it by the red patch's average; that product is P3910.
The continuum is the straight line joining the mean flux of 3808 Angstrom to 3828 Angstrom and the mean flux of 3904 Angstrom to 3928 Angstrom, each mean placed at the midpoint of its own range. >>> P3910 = 0.85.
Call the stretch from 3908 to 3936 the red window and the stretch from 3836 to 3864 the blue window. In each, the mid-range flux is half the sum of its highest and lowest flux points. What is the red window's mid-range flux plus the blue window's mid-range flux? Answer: 33.3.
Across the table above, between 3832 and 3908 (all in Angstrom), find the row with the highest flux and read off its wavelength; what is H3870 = 3894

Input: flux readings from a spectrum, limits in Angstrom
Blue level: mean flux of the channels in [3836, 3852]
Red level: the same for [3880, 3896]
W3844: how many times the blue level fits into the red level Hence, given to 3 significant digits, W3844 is 1.33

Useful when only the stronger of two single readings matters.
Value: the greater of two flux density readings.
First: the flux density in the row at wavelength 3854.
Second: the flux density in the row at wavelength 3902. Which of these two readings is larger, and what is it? 16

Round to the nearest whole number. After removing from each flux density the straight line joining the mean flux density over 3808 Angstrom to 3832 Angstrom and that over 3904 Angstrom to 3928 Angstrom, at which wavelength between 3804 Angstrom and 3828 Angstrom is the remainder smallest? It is 3806 Angstrom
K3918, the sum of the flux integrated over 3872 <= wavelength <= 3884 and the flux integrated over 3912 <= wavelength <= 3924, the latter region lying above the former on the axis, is 460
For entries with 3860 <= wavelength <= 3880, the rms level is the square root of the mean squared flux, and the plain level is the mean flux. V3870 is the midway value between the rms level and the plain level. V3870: 16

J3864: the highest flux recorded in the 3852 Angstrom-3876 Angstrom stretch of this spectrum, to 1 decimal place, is 17.4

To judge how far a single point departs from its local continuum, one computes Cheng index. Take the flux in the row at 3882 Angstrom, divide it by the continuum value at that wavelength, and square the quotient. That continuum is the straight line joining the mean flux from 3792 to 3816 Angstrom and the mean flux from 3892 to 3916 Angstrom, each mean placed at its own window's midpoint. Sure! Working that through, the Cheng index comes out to 1.5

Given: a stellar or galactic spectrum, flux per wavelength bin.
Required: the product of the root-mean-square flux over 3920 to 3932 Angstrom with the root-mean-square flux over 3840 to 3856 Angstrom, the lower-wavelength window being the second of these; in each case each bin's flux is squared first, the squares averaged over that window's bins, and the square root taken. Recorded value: 291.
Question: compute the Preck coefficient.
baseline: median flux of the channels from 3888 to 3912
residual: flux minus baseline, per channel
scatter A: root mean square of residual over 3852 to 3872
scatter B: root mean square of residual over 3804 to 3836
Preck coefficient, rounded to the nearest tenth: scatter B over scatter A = 1.3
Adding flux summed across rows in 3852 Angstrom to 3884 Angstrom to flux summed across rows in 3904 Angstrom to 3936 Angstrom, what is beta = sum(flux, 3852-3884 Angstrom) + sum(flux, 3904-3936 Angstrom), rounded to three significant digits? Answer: 275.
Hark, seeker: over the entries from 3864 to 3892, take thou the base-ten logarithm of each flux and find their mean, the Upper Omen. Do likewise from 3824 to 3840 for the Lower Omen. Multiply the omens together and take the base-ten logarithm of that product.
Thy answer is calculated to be 0.14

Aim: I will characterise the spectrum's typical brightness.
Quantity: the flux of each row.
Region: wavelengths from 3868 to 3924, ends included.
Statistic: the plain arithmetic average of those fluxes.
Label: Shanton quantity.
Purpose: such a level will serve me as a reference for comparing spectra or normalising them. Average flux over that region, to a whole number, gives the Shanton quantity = 18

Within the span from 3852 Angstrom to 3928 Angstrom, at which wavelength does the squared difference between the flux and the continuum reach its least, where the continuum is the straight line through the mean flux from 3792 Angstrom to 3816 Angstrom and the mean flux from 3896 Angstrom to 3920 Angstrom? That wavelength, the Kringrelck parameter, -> 3906 Angstrom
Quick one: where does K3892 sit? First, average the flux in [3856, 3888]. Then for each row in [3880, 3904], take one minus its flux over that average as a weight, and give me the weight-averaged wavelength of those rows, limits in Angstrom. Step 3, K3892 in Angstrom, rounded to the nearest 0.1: 3889.4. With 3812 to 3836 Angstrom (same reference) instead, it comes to 3827.9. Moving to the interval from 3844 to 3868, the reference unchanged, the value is 3855.7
